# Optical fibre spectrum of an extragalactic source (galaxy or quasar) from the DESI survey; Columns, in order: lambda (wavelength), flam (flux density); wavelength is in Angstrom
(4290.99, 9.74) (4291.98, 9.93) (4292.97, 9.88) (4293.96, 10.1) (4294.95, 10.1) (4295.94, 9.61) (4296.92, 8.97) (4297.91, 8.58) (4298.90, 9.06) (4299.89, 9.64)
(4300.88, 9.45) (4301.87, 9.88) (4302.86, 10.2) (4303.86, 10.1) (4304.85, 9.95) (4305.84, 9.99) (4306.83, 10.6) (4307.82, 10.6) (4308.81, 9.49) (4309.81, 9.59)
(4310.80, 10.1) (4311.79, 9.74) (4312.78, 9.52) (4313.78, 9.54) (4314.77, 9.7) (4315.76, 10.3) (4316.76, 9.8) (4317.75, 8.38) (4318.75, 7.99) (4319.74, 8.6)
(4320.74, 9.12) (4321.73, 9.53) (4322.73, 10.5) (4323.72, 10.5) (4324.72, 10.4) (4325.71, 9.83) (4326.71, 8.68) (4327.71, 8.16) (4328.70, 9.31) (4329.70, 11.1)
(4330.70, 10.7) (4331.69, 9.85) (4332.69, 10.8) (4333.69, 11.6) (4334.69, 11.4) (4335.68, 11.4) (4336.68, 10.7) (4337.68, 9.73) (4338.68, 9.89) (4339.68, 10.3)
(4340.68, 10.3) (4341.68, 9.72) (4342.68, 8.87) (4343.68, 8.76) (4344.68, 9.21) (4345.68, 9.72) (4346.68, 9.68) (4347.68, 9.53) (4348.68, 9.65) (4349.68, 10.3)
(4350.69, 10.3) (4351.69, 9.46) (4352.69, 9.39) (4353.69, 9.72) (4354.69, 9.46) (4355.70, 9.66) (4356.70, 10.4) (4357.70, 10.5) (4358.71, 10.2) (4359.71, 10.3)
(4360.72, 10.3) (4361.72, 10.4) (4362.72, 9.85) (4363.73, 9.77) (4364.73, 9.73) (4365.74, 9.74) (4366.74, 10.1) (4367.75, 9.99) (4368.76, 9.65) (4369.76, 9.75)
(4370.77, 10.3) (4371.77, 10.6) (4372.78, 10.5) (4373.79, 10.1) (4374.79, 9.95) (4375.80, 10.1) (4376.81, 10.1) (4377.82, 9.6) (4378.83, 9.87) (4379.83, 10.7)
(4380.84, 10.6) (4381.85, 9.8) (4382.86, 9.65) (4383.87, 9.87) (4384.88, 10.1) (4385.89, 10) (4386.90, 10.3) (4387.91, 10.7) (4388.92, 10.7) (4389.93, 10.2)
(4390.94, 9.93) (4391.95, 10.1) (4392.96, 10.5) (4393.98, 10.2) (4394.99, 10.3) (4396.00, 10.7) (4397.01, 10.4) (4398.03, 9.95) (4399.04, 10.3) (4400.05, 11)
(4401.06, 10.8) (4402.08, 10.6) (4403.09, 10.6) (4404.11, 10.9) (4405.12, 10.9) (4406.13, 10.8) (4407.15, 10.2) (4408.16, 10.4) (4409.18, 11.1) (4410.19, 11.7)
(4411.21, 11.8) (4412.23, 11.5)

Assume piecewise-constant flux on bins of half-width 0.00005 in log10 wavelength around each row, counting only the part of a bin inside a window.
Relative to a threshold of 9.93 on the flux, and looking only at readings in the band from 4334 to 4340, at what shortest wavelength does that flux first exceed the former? 4334.69 Angstrom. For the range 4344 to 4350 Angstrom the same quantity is 4349.68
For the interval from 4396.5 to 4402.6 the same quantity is 4397.01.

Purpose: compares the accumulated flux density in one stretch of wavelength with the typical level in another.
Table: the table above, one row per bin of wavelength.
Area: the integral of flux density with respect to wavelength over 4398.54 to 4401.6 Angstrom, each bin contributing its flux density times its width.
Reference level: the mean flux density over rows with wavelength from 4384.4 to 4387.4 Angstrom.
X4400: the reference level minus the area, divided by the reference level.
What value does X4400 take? -2.2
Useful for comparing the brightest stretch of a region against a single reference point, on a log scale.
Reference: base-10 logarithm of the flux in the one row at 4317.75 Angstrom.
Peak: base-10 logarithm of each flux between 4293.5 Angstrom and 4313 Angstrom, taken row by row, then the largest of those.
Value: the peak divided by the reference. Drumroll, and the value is 1.11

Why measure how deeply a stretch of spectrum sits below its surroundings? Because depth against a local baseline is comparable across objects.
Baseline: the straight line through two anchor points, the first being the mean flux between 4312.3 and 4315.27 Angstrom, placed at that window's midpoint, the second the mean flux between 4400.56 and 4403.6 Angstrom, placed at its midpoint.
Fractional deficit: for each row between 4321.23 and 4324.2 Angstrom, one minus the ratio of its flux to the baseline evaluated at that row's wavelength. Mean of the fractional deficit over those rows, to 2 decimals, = -0.05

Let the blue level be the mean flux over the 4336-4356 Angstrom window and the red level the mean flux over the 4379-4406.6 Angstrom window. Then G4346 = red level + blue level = 20.1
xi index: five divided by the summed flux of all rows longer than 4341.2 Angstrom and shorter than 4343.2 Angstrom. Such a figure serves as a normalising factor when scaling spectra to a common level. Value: 0.269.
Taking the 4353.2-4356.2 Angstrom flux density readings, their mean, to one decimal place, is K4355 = 9.6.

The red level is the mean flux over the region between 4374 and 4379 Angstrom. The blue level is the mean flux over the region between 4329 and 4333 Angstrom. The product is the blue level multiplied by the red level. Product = 105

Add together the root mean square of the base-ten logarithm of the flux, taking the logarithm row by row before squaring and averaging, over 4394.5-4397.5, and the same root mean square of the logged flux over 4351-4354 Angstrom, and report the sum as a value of 2.00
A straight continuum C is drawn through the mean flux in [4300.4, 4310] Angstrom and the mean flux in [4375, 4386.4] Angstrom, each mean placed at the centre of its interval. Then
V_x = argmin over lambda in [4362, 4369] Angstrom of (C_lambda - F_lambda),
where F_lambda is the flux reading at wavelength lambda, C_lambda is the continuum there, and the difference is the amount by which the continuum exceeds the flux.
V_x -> 4366.74 Angstrom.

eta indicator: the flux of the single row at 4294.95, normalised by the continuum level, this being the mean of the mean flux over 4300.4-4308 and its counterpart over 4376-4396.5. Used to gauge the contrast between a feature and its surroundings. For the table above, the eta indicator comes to 1.00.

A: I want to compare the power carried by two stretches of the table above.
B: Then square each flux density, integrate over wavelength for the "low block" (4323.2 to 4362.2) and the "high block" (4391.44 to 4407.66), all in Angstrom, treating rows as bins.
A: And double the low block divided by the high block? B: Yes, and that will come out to 4.4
